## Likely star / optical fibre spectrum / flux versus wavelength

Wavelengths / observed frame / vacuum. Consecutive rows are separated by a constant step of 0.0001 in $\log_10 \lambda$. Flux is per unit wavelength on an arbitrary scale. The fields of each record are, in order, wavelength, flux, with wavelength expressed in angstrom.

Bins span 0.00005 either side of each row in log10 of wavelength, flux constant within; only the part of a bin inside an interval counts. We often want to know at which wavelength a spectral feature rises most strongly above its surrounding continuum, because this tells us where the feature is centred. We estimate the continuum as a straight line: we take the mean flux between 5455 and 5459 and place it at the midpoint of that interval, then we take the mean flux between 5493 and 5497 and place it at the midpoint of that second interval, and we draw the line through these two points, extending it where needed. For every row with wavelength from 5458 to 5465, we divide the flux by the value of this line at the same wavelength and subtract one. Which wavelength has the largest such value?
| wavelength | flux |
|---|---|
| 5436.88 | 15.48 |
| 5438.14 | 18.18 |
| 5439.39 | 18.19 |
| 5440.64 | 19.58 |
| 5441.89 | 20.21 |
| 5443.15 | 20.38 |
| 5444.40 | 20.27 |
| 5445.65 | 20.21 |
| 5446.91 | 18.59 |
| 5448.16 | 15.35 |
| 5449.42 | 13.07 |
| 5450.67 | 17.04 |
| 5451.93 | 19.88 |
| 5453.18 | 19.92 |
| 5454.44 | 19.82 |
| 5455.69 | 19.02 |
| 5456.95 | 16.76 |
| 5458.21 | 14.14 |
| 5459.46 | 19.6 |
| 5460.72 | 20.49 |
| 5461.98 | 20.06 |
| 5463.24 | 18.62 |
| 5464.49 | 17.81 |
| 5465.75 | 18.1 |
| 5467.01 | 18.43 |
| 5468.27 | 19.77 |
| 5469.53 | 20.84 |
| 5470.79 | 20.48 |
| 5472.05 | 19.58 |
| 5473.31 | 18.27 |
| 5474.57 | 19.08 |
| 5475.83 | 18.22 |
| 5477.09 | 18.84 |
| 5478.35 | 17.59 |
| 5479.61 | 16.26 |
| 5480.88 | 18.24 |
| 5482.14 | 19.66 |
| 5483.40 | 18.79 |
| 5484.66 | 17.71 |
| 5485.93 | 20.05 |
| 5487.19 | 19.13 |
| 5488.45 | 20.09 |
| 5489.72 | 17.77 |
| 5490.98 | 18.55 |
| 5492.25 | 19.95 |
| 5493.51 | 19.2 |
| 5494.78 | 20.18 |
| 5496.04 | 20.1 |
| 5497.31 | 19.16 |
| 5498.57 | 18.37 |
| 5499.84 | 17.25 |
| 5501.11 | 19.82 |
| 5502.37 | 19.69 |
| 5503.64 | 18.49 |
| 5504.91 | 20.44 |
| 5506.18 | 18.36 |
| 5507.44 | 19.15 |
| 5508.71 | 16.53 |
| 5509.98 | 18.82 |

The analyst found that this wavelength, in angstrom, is 5460.72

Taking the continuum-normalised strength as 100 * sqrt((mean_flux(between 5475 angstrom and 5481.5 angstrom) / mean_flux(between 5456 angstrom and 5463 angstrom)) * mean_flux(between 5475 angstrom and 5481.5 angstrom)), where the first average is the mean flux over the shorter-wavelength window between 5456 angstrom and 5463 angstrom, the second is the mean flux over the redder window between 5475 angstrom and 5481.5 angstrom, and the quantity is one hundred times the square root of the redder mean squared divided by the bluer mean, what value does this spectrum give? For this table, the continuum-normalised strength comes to 418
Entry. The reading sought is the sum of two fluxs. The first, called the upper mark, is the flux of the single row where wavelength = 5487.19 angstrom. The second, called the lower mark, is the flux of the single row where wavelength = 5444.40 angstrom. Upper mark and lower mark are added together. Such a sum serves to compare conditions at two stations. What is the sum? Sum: 39.4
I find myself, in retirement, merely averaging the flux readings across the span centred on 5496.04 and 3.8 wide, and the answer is 19.8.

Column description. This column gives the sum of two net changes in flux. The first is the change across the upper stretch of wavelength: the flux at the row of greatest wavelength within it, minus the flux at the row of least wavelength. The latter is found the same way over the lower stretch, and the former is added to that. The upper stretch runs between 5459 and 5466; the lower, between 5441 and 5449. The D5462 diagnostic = -6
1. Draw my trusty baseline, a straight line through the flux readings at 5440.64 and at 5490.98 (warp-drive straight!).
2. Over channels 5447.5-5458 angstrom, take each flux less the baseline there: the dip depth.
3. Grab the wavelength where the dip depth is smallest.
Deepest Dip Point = 5449.42 angstrom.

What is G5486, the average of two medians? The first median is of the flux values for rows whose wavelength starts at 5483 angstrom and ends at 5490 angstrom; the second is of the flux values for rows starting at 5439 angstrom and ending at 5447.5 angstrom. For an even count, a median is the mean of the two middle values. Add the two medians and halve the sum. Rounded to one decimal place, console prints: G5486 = 19.6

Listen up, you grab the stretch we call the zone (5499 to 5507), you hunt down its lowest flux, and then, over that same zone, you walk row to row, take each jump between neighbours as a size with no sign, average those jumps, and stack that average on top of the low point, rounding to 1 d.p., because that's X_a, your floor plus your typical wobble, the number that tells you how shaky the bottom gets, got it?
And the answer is 18.8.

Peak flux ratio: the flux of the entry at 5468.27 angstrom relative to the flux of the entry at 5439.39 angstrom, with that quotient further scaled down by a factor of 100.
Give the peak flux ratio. 0.0109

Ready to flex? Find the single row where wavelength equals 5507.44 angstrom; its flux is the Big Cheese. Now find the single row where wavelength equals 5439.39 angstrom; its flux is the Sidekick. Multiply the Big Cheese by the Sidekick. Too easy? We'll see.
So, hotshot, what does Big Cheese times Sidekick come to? 348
